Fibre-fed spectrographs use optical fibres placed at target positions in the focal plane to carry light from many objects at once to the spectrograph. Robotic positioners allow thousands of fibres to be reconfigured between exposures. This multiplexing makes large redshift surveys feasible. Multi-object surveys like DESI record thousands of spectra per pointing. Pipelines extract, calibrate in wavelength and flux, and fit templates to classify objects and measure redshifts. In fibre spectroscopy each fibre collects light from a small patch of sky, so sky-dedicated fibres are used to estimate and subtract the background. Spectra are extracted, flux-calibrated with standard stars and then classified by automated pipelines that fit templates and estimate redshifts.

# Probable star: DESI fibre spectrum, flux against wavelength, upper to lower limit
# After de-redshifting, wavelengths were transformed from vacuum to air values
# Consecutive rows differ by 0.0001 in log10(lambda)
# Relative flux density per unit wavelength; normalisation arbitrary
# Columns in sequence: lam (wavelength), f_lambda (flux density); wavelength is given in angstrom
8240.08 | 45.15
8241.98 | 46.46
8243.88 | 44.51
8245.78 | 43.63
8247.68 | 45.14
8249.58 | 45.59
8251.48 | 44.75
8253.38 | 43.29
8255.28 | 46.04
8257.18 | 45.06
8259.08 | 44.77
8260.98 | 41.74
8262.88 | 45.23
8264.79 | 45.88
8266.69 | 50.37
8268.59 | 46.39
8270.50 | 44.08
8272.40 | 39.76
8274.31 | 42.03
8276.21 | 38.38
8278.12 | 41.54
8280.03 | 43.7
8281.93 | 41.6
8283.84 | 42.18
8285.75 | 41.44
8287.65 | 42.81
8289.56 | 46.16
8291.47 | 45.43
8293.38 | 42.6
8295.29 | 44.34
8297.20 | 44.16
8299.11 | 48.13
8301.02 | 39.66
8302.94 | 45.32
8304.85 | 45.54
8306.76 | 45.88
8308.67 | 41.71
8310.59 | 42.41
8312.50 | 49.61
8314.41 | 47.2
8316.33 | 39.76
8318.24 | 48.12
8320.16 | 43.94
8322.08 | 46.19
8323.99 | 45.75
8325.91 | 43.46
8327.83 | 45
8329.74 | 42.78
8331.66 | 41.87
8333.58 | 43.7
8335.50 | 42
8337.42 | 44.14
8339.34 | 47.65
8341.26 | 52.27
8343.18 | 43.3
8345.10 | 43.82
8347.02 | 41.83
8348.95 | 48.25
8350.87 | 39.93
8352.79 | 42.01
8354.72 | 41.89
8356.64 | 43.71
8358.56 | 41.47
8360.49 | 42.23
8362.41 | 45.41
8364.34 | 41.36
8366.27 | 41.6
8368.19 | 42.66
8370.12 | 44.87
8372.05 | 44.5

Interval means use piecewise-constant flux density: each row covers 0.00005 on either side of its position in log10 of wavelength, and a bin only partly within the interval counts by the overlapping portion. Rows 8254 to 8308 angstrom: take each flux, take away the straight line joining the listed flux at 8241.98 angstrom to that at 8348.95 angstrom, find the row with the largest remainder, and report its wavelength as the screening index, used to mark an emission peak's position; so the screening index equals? 8266.69 angstrom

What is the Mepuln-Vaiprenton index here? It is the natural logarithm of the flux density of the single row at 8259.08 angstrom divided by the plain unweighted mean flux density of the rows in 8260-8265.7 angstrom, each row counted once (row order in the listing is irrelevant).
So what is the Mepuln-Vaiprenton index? 0.01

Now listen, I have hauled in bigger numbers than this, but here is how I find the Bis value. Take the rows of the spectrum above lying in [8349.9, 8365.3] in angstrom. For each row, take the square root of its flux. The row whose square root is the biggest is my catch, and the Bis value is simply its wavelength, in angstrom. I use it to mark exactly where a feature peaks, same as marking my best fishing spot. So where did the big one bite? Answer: 8362.41 angstrom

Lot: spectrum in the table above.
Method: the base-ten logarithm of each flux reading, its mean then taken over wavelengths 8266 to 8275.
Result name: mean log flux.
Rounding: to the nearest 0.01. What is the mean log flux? 1.65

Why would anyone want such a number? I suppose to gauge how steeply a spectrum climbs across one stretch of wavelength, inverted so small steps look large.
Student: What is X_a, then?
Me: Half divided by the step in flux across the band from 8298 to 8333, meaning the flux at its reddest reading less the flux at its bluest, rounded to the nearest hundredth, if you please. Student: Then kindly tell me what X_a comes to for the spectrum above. -0.08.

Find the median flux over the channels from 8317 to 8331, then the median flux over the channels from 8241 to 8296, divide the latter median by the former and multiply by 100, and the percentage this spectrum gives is 99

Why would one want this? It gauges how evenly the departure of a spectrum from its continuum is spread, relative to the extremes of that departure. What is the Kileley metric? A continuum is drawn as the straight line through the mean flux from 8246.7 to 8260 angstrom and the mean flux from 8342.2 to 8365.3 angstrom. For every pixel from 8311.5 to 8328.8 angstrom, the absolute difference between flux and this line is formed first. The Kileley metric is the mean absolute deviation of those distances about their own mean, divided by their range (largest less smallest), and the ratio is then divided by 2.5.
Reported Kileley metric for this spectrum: 0.10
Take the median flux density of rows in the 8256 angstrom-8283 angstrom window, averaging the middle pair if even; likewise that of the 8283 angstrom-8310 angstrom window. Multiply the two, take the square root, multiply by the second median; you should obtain 1950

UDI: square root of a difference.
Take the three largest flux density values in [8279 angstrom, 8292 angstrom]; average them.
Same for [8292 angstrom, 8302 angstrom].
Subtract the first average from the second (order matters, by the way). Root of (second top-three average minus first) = 0.67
